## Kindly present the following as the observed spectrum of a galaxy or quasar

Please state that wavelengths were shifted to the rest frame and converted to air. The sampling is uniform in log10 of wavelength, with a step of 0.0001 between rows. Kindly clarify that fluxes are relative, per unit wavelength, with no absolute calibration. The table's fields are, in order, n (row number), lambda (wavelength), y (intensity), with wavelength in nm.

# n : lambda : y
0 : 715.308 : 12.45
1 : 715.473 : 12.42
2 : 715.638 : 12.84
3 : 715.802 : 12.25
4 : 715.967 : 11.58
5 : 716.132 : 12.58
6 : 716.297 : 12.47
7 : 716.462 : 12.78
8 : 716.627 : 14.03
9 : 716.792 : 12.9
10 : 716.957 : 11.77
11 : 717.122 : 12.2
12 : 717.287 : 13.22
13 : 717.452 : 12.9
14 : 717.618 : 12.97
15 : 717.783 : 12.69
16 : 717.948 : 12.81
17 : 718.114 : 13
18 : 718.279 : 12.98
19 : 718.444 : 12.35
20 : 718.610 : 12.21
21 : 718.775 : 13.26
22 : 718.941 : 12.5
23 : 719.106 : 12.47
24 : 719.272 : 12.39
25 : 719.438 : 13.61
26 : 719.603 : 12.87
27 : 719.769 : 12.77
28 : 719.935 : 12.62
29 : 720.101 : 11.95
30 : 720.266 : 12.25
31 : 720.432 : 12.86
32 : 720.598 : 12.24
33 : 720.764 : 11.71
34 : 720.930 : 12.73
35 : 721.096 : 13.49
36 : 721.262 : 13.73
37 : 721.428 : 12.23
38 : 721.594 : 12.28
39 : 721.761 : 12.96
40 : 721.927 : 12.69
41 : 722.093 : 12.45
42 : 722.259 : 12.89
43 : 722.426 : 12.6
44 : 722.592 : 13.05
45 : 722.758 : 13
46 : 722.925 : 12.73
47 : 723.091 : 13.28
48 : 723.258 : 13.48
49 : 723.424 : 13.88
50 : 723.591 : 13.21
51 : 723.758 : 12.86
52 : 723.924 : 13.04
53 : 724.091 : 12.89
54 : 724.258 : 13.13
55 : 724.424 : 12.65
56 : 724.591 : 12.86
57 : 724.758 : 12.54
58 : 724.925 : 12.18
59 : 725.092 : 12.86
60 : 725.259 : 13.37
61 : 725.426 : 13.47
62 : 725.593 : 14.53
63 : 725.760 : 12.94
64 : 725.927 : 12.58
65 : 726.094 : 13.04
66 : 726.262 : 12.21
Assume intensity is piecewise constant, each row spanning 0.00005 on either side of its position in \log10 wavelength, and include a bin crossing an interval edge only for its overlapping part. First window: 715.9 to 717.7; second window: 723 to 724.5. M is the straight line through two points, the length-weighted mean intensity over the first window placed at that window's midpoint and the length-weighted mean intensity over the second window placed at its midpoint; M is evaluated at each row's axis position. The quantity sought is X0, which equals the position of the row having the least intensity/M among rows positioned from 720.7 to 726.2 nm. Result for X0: 720.764 nm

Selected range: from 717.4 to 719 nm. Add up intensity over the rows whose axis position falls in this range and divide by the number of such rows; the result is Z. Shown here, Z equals 12.8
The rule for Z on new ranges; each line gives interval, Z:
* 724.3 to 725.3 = 12.7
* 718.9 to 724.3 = 12.8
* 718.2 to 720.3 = 12.6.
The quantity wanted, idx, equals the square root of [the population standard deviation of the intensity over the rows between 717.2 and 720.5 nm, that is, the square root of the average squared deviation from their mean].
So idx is 0.63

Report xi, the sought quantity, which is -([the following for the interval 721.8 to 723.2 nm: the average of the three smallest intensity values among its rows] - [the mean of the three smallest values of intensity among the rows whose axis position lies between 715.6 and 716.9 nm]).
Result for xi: -0.48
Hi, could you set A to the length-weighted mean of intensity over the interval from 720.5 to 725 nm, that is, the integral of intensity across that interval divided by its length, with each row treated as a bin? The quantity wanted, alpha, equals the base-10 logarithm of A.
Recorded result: 1.11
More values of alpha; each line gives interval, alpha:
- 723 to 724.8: 1.12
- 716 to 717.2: 1.10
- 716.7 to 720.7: 1.10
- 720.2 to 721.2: 1.10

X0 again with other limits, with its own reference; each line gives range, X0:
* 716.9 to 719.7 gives 716.957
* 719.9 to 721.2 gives 720.764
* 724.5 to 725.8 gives 724.925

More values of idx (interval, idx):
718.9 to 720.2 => 0.67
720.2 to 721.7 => 0.79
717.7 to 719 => 0.58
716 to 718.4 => 0.70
